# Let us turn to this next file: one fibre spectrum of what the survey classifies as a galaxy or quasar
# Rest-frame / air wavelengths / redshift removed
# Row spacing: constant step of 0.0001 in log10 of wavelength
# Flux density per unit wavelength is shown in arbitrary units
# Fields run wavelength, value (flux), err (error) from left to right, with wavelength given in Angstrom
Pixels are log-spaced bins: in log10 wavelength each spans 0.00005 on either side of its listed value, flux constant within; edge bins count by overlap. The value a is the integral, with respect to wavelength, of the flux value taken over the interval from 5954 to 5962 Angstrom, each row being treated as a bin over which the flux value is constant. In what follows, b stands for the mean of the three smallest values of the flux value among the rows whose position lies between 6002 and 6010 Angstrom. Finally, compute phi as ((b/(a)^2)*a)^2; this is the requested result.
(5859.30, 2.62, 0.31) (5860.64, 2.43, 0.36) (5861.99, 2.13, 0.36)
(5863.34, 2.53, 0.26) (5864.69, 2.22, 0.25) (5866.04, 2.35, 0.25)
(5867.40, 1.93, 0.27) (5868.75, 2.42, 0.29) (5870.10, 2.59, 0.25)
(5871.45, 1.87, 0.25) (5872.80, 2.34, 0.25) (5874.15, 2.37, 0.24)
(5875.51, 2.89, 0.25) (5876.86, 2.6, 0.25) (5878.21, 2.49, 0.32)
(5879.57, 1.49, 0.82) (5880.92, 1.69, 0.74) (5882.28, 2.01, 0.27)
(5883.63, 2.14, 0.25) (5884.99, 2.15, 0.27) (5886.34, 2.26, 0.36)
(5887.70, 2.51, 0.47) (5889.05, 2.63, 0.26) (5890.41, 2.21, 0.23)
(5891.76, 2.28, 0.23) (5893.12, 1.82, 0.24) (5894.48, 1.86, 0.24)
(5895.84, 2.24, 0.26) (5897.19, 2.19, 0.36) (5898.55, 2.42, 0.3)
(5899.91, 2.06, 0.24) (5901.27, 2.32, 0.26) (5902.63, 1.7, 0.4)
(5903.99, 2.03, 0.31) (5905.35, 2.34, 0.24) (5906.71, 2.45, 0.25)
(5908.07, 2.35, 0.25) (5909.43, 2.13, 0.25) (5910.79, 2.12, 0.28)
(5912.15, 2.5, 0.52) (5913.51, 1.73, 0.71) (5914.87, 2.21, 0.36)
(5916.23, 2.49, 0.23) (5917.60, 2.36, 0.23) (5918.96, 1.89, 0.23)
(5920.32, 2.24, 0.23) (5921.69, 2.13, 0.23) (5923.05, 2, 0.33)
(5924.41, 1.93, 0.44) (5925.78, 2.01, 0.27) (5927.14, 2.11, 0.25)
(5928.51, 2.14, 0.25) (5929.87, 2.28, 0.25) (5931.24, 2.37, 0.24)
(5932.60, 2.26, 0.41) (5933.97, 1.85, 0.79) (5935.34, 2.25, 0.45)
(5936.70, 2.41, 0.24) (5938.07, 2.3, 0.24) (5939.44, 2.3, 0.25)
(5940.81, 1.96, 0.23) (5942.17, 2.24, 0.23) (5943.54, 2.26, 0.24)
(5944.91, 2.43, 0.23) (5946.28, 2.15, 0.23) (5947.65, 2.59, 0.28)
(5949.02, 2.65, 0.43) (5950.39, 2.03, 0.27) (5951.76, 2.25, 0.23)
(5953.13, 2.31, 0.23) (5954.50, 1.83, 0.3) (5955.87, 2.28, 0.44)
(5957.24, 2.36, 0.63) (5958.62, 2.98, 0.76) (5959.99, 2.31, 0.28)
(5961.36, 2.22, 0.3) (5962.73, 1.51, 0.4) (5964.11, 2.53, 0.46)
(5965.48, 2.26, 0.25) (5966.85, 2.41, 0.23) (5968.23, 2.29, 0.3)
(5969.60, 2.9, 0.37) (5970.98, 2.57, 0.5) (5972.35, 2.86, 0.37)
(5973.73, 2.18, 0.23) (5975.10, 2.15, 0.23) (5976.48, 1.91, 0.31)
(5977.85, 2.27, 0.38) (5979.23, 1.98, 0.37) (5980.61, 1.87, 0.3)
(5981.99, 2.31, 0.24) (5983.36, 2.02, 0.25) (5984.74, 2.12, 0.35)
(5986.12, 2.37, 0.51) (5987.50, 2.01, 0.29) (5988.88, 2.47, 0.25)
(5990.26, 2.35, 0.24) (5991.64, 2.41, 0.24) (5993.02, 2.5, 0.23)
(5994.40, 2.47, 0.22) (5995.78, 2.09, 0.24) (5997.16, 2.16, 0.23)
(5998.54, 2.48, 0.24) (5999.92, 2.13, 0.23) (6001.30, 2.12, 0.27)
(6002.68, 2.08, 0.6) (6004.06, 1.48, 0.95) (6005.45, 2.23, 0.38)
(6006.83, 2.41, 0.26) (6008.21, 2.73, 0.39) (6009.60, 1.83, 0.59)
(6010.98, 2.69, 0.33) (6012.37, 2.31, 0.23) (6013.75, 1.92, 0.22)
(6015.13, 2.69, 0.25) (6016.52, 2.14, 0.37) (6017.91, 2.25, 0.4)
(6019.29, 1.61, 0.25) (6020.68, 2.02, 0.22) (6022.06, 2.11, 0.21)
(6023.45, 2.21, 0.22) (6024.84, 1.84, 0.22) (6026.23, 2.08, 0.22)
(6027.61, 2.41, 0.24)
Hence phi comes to 0.009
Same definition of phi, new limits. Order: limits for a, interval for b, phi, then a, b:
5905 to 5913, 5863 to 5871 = 0.014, 18.4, 2.17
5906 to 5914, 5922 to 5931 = 0.012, 17.8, 1.98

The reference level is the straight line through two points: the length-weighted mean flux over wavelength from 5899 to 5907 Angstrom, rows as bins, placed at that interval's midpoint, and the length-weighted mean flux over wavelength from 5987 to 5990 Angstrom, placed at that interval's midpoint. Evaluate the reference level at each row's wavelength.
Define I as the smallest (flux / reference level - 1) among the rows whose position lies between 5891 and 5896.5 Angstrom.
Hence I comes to -0.14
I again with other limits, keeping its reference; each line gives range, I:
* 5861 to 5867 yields 0.02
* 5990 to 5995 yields 0.03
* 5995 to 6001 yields -0.08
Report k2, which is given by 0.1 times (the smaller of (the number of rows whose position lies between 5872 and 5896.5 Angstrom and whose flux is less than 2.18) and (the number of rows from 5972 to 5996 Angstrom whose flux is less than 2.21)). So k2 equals 0.70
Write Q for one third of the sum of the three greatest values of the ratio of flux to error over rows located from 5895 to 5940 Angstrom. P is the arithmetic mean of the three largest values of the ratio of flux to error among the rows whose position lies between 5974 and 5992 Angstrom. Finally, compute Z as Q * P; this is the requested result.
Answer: 103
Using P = 9.9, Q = 10.4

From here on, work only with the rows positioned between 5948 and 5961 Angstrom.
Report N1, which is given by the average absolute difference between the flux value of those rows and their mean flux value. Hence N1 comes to 0.22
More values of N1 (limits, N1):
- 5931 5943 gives 0.14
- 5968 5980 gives 0.29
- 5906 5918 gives 0.19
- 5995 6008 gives 0.17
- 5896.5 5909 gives 0.19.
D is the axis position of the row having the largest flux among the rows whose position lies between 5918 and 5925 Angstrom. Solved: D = 5920.32 Angstrom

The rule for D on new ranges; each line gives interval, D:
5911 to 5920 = 5912.15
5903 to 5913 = 5912.15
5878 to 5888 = 5887.70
